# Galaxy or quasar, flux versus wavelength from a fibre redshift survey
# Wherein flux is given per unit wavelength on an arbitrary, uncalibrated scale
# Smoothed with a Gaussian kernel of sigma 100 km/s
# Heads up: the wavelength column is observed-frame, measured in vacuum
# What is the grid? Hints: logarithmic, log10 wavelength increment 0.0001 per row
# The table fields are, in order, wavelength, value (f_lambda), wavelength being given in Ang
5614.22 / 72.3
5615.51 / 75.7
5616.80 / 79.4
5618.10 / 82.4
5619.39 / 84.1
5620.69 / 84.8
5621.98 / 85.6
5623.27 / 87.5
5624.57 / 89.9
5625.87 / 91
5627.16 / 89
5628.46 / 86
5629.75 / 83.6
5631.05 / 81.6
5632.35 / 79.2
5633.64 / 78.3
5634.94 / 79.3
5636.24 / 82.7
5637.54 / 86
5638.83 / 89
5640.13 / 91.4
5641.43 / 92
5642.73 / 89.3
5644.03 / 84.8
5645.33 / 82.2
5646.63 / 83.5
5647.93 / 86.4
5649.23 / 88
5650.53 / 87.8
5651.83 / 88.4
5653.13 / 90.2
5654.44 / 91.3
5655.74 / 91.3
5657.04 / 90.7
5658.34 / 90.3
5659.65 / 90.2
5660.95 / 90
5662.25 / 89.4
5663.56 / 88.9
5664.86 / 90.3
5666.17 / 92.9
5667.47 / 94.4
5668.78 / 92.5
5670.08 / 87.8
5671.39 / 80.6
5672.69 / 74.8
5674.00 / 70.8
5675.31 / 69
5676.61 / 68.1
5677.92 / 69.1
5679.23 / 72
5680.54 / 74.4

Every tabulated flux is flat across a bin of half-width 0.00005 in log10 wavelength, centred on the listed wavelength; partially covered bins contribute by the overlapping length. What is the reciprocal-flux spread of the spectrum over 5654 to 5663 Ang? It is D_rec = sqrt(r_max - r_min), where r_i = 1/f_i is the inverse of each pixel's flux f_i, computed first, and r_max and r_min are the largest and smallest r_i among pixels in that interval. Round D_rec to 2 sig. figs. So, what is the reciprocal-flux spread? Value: 0.015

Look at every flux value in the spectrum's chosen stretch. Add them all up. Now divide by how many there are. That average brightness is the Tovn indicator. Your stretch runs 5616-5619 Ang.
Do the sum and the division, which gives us 80.9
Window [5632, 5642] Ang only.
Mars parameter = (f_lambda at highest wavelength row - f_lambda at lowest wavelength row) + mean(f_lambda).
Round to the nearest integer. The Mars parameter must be 98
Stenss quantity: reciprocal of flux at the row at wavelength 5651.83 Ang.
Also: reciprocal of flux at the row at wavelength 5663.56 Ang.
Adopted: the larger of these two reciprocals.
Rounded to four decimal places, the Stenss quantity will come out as 0.0113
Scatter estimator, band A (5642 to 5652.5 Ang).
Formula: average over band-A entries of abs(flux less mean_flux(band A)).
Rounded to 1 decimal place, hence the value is 2.1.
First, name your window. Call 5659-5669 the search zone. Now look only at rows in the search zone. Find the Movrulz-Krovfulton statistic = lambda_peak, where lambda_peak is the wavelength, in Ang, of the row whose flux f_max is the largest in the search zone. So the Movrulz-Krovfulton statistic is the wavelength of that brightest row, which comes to 5667.47 Ang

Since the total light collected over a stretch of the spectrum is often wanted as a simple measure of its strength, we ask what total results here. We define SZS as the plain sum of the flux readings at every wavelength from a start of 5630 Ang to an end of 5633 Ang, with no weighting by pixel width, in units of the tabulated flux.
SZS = 161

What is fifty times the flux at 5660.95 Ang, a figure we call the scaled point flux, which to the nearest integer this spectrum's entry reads 4500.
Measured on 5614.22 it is 3615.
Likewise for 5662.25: 4470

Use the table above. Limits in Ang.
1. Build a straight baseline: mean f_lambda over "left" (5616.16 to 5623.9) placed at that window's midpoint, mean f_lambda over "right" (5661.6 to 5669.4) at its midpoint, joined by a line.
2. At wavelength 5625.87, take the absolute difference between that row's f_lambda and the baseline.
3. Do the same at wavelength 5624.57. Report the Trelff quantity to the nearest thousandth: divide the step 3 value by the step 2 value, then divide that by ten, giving 0.085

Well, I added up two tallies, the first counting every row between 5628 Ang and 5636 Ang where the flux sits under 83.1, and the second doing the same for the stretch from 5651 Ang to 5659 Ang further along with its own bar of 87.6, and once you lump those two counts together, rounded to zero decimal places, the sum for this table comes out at 4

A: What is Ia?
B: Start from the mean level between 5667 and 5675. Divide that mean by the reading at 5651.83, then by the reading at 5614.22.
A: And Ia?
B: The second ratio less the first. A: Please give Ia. 0.21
